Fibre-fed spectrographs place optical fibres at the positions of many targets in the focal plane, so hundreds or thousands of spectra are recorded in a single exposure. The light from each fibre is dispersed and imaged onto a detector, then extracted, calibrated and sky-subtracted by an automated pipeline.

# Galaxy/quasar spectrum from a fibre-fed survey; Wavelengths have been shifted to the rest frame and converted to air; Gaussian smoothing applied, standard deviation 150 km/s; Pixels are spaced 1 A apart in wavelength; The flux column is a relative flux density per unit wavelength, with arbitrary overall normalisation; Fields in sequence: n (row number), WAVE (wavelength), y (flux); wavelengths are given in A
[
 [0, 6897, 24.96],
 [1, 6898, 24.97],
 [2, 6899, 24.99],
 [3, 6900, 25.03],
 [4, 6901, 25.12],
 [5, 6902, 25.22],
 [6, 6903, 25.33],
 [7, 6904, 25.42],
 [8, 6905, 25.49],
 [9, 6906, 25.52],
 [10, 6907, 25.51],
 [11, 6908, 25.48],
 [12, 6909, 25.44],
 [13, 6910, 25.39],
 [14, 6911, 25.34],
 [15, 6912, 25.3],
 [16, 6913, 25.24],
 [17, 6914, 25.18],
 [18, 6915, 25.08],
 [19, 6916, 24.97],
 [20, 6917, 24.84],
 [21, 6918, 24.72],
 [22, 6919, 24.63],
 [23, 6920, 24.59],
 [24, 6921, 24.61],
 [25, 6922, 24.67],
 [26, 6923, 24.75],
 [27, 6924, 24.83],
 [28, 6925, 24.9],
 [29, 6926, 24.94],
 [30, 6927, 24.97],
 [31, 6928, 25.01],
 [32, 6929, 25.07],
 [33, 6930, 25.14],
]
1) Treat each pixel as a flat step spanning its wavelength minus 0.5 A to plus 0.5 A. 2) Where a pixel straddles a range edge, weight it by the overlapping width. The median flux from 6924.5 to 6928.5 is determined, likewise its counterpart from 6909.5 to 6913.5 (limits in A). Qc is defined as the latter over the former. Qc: 1.01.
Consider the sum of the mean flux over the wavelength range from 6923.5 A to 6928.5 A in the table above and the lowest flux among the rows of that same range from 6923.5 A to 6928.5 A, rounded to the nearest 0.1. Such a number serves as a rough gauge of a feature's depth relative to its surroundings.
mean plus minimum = 49.8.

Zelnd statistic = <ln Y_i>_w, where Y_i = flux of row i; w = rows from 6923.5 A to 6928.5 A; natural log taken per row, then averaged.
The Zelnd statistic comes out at 3.22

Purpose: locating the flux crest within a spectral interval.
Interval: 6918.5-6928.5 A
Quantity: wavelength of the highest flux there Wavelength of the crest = 6928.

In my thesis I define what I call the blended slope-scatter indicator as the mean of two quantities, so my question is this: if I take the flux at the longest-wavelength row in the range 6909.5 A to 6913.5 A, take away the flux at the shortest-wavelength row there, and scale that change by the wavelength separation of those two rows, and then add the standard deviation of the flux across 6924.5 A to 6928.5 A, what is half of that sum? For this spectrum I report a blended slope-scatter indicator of 0.00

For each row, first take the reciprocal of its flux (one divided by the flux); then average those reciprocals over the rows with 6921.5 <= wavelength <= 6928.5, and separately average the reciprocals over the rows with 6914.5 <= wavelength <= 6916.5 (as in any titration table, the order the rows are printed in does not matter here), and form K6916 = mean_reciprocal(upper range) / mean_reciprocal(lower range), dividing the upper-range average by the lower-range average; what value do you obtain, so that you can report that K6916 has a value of 1.01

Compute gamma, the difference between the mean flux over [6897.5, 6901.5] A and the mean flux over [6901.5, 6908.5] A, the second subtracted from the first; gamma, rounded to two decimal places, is -0.40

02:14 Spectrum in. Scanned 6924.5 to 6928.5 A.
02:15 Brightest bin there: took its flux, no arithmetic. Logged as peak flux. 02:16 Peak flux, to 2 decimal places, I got 25.01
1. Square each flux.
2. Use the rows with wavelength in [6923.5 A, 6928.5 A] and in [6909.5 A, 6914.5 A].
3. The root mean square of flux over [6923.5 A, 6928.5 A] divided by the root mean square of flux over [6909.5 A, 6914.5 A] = 0.99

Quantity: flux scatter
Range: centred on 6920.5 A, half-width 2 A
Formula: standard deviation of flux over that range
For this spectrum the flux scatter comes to 0.03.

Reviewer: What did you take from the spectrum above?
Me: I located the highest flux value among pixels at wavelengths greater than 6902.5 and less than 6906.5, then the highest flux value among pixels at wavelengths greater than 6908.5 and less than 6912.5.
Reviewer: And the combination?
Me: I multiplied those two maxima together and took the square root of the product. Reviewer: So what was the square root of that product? 25.5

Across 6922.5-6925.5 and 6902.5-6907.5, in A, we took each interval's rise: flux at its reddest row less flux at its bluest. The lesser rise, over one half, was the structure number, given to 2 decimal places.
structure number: 0.30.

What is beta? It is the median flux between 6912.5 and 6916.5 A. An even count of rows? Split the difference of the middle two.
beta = 25.1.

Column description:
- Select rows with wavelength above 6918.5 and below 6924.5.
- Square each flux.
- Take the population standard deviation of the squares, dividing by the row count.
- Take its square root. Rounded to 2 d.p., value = 2.05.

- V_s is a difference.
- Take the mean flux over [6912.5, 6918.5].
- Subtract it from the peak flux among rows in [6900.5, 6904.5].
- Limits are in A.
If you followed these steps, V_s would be 0.4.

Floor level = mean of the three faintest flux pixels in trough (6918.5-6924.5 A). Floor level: 24.6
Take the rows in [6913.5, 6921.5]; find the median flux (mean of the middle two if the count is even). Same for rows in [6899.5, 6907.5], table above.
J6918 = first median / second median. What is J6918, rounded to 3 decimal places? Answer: 0.977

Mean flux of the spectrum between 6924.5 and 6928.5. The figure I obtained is 25.0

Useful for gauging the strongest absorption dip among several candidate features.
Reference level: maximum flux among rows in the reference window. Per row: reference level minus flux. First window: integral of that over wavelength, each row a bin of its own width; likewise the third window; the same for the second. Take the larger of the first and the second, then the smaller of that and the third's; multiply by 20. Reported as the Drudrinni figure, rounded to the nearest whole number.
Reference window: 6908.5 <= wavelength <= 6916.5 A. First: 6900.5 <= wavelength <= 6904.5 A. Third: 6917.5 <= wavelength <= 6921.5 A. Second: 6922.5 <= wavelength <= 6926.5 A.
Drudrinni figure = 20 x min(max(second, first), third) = 47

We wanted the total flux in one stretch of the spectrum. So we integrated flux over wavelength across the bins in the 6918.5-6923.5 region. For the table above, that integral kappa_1 123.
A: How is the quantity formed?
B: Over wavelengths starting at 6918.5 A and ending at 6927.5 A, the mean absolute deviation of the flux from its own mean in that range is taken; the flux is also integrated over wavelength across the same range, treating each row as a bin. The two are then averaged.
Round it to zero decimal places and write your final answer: 112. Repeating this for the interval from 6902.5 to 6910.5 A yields 102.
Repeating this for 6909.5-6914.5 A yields 63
